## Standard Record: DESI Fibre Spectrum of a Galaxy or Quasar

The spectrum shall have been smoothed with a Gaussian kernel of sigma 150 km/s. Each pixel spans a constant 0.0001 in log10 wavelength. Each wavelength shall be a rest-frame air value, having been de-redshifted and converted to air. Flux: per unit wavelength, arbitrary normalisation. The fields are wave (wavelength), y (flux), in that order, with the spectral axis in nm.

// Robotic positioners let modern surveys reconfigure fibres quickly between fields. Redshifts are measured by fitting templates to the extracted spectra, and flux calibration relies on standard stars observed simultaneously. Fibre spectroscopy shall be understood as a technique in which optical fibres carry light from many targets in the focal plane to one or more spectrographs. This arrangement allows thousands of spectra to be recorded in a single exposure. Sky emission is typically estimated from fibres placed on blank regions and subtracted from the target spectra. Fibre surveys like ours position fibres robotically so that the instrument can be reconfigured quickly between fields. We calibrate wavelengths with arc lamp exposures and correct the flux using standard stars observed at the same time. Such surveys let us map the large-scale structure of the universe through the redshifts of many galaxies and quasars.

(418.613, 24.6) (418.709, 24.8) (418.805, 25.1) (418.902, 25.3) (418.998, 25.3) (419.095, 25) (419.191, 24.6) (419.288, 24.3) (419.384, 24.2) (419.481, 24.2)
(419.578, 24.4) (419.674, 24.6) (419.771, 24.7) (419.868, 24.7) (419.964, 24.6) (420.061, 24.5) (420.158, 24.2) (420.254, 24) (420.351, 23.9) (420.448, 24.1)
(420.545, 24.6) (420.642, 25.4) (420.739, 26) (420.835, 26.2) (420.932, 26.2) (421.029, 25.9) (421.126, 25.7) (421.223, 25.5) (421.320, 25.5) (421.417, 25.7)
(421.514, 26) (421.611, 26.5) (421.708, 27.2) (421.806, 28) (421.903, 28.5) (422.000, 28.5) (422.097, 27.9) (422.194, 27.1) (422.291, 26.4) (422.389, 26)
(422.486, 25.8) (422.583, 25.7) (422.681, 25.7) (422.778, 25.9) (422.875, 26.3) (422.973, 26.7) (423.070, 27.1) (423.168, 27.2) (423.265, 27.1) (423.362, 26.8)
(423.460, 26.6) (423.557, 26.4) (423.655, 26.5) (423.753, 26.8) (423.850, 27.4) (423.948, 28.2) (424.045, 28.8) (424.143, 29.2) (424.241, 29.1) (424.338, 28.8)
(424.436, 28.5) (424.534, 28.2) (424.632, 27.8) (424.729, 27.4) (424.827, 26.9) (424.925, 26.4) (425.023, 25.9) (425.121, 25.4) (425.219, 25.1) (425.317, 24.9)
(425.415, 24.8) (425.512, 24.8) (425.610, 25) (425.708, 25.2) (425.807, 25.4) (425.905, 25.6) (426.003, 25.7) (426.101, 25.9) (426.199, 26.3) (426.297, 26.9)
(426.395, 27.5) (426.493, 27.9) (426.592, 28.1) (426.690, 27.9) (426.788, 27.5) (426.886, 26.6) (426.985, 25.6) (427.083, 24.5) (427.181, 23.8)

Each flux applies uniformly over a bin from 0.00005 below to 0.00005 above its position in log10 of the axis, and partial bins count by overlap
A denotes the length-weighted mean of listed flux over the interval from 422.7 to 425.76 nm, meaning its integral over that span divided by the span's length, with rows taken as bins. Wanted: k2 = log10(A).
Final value 1.43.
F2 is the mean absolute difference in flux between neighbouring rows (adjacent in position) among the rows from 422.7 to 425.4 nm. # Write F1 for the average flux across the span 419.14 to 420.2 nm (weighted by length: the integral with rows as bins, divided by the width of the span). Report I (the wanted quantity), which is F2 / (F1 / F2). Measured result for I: 0.005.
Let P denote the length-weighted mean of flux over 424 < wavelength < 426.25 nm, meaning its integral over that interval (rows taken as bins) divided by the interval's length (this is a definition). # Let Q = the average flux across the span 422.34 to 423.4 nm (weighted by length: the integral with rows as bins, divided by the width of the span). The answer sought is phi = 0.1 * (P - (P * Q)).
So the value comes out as -67.5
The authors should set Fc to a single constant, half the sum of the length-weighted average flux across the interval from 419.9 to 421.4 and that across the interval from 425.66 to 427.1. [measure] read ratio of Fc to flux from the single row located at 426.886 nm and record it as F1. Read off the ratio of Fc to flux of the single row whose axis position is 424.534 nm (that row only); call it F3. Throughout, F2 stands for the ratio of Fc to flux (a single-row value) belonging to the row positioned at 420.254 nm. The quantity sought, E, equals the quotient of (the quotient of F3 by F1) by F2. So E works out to 0.88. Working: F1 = 0.97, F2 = 1.07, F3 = 0.915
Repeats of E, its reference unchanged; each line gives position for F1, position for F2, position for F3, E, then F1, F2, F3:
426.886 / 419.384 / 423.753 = 0.93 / 0.97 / 1.07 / 0.962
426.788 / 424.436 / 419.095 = 1.22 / 0.94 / 0.90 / 1.032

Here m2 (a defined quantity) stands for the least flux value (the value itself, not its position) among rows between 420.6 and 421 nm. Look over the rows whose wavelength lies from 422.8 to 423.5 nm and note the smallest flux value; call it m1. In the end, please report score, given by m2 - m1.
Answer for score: -0.9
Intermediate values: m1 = 26.3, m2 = 25.4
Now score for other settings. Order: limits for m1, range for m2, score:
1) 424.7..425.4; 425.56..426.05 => 0.1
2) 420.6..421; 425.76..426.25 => 0.0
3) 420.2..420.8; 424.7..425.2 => 1.5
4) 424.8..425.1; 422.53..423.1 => -0.2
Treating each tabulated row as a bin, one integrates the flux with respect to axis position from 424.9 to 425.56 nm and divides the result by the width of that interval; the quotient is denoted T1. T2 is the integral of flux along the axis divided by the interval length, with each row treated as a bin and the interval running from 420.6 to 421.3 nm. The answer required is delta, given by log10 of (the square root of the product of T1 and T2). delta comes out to 1.408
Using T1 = 25.3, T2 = 25.9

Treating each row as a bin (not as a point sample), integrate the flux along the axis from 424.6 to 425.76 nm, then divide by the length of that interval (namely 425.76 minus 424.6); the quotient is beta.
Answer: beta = 25.8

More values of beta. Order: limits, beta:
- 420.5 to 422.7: 26.4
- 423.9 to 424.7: 28.6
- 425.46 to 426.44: 25.8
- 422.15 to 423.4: 26.4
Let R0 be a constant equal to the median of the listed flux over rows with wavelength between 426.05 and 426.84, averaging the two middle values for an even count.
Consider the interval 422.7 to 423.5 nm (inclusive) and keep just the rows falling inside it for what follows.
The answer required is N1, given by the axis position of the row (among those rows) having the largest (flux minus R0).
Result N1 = 423.168 nm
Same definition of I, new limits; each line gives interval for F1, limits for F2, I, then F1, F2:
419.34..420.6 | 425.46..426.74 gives 0.003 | 24.4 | 0.29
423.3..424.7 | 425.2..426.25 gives 0.001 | 27.8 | 0.18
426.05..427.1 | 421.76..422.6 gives 0.006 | 26.9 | 0.41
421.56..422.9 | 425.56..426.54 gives 0.004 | 26.8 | 0.32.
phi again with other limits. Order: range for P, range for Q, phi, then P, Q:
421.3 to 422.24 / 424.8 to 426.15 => -66.4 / 27.1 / 25.5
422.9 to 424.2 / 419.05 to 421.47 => -65.2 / 27.3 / 24.9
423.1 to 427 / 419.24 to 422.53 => -66.0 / 26.8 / 25.6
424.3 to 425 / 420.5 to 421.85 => -69.1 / 27.6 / 26.0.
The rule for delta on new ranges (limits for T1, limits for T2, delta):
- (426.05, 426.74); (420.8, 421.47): 1.423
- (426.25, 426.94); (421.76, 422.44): 1.439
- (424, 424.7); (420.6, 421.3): 1.434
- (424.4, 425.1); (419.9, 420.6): 1.410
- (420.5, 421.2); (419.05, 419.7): 1.400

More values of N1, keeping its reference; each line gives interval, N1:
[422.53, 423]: 422.973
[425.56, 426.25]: 426.199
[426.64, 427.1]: 426.690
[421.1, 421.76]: 421.708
